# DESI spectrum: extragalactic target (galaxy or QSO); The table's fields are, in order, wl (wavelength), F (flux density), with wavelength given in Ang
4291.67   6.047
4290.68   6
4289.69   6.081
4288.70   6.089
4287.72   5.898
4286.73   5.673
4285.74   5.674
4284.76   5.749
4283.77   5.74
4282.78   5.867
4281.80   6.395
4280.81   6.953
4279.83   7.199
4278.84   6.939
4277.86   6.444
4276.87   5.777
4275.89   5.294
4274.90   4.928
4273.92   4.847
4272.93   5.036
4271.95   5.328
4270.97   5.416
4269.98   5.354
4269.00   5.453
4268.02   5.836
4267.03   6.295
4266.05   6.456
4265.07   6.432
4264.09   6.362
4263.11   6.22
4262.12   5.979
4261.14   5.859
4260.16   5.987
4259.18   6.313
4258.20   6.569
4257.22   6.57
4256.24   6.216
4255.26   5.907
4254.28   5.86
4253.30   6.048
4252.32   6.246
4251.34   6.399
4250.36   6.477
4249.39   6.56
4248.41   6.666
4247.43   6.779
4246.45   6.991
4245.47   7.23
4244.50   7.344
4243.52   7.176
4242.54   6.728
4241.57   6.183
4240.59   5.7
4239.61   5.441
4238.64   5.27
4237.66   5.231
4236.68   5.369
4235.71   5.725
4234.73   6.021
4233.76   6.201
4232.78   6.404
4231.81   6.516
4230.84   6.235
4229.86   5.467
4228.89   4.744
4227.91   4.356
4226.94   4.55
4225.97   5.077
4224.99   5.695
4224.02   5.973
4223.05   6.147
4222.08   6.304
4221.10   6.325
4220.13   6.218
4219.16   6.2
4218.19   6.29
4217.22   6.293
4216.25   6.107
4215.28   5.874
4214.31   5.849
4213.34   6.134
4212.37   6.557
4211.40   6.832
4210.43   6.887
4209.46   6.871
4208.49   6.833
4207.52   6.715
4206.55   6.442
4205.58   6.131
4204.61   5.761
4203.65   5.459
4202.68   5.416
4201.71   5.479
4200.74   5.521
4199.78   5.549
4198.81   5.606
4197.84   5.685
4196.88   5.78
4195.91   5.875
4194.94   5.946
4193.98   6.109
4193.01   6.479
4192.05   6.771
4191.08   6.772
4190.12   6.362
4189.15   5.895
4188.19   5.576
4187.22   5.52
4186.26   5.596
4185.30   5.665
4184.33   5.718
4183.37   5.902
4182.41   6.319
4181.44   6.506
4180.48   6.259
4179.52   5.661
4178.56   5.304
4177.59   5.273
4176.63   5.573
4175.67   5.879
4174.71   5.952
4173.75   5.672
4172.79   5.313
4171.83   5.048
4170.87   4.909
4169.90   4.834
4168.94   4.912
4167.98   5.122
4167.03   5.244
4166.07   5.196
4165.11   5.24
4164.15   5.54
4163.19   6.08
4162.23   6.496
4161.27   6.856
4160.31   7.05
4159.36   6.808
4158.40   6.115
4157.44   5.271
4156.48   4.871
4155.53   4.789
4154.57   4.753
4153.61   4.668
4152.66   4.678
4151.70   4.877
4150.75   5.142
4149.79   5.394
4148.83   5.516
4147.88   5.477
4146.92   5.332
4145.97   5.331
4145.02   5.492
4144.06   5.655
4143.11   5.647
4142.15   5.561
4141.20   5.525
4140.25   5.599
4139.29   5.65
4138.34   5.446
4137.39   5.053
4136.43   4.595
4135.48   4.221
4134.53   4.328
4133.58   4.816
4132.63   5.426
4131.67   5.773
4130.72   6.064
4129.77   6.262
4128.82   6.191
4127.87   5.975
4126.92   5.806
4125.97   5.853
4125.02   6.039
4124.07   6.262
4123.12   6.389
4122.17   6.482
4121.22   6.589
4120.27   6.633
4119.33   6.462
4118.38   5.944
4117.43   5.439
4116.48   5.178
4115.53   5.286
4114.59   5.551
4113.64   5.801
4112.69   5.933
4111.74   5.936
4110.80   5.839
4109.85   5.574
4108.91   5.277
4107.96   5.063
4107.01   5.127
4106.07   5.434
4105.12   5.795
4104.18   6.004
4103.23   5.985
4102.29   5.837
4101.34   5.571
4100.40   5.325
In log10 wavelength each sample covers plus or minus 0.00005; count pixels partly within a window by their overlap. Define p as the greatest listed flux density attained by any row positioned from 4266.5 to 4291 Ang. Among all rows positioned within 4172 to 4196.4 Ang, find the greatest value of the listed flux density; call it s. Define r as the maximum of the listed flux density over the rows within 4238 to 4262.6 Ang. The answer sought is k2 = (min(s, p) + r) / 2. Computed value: 7.06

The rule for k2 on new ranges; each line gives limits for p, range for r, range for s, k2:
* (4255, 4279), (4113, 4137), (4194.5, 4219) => 6.76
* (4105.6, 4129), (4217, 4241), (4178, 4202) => 6.57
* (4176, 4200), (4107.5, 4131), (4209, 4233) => 6.70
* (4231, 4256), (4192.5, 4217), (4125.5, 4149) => 6.57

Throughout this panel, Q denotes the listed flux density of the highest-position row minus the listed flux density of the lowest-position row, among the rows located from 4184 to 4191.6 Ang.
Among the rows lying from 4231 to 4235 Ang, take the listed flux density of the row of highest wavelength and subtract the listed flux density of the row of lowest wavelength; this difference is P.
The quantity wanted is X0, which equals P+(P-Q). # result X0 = -2.0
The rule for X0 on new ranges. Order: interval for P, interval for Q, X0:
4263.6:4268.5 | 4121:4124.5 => -0.7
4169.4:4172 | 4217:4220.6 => 0.5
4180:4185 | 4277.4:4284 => -0.4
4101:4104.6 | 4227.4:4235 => -0.8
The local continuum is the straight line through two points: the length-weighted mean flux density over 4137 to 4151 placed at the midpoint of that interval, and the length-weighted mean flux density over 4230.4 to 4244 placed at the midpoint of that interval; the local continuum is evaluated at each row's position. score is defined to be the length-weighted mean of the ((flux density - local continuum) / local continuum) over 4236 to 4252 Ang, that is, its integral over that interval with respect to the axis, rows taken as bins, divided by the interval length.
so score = 0.05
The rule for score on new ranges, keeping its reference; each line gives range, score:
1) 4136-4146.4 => -0.01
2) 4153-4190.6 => 0.00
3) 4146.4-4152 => -0.03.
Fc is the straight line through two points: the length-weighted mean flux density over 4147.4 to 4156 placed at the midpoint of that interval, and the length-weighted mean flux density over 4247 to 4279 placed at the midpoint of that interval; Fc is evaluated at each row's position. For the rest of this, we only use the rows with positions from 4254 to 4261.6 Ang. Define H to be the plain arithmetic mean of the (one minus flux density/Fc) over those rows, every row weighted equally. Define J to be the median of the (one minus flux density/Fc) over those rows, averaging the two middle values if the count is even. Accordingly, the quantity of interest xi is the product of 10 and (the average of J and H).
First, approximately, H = -0.03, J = -0.02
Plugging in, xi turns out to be -0.3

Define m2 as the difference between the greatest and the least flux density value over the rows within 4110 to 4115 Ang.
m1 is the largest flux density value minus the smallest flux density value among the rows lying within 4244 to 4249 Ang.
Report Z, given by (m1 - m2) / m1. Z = 0.4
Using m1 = 0.7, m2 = 0.4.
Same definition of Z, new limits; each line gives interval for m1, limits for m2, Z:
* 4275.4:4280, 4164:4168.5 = 0.8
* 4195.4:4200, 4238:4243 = -3.5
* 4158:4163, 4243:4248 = 0.4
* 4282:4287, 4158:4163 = -3.8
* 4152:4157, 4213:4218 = -1.2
